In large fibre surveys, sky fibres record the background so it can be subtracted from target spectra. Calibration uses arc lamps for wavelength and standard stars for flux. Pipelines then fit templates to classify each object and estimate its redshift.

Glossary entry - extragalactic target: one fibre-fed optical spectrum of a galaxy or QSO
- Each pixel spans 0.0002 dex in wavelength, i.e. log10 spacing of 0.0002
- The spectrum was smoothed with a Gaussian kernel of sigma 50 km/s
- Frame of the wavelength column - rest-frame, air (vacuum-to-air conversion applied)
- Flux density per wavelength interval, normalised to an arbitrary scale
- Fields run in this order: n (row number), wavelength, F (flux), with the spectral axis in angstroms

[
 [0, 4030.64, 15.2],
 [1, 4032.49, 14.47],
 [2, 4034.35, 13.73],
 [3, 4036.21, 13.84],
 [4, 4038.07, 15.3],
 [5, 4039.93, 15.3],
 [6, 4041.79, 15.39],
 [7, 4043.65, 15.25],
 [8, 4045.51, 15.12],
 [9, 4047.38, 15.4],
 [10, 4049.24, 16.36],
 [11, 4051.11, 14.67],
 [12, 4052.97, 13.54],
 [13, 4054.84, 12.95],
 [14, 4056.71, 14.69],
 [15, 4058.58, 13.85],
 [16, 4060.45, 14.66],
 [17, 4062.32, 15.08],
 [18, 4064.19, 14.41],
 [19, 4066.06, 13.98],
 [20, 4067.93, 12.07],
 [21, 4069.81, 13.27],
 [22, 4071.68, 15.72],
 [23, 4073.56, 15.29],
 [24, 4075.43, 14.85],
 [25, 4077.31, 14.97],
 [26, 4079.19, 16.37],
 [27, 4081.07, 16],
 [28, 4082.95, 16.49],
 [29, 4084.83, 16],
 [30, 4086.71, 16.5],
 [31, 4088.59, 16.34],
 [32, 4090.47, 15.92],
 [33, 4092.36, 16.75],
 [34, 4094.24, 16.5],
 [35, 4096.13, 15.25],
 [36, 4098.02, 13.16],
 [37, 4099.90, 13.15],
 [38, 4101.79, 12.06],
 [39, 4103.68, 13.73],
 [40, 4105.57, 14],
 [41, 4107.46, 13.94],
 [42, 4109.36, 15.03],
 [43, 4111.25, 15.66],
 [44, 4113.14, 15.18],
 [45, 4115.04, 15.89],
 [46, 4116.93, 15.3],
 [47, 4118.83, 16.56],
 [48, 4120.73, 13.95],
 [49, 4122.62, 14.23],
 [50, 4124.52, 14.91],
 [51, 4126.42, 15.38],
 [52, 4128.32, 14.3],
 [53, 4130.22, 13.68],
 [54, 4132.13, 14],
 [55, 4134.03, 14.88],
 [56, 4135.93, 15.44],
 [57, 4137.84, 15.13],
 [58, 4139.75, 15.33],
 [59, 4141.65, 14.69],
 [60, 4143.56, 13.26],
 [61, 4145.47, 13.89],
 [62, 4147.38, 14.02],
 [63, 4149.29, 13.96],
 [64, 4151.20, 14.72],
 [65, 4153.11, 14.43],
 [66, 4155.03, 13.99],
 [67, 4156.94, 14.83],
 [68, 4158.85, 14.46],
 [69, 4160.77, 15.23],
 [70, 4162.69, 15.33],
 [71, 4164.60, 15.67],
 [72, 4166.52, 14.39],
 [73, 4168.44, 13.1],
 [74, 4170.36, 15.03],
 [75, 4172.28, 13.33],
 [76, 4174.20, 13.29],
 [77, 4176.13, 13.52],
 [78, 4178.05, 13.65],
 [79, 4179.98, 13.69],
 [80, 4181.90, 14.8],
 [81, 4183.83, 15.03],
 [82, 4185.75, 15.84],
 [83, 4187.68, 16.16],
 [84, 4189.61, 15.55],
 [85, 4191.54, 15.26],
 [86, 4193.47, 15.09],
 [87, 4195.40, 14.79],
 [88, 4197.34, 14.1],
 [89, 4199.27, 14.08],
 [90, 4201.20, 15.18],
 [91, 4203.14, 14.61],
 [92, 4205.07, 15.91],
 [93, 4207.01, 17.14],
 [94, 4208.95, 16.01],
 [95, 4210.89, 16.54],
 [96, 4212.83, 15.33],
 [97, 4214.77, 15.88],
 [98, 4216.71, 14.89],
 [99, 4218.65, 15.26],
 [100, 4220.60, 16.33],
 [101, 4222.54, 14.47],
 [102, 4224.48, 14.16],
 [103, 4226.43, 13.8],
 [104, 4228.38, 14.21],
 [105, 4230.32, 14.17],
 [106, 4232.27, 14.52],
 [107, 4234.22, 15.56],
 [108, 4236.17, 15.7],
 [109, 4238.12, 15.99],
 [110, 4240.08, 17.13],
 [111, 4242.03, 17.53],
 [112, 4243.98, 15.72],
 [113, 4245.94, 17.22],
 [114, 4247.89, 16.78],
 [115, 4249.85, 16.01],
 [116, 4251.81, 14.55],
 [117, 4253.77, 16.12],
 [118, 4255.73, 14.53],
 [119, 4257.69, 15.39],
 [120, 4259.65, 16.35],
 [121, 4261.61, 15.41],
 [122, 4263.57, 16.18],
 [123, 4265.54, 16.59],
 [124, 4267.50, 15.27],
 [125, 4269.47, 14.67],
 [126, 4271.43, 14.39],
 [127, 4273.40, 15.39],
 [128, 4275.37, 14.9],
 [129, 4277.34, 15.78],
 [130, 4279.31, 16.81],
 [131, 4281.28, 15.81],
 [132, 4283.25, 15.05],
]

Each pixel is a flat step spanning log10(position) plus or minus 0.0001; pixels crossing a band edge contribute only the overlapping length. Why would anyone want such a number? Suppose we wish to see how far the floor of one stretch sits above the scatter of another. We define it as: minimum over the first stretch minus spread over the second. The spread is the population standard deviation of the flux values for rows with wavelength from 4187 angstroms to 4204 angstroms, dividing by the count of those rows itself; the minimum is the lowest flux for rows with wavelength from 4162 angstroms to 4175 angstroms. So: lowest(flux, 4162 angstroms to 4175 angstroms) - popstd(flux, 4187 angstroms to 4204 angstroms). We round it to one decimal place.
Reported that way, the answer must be 12.5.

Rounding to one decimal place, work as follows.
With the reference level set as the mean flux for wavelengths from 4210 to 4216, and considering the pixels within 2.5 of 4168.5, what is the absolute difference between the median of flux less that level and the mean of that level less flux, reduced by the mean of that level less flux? 1.5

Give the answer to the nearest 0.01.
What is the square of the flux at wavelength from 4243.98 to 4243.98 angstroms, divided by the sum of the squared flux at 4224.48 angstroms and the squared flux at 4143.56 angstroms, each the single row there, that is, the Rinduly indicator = 0.66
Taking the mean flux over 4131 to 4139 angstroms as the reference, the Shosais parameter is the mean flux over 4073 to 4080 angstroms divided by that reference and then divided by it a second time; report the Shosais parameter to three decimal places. 0.070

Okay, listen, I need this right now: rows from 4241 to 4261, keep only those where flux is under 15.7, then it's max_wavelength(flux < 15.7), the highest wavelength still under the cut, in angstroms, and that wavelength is 4257.69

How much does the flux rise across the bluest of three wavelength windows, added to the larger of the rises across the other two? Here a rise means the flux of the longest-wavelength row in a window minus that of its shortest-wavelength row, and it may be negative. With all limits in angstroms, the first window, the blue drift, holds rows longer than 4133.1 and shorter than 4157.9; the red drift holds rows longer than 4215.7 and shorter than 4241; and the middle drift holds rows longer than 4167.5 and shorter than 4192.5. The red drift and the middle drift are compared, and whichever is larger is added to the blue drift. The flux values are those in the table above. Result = 2.2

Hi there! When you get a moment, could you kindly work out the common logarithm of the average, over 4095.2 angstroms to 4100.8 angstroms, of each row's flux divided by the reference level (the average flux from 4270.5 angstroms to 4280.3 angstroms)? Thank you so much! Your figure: -0.047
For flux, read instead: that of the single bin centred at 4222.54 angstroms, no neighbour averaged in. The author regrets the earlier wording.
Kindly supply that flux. 14.47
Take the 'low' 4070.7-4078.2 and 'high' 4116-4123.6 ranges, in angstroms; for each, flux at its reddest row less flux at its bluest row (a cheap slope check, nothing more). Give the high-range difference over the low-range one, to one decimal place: 1.4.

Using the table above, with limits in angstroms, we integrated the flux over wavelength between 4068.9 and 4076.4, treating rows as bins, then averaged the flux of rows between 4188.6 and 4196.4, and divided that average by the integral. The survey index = 0.137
